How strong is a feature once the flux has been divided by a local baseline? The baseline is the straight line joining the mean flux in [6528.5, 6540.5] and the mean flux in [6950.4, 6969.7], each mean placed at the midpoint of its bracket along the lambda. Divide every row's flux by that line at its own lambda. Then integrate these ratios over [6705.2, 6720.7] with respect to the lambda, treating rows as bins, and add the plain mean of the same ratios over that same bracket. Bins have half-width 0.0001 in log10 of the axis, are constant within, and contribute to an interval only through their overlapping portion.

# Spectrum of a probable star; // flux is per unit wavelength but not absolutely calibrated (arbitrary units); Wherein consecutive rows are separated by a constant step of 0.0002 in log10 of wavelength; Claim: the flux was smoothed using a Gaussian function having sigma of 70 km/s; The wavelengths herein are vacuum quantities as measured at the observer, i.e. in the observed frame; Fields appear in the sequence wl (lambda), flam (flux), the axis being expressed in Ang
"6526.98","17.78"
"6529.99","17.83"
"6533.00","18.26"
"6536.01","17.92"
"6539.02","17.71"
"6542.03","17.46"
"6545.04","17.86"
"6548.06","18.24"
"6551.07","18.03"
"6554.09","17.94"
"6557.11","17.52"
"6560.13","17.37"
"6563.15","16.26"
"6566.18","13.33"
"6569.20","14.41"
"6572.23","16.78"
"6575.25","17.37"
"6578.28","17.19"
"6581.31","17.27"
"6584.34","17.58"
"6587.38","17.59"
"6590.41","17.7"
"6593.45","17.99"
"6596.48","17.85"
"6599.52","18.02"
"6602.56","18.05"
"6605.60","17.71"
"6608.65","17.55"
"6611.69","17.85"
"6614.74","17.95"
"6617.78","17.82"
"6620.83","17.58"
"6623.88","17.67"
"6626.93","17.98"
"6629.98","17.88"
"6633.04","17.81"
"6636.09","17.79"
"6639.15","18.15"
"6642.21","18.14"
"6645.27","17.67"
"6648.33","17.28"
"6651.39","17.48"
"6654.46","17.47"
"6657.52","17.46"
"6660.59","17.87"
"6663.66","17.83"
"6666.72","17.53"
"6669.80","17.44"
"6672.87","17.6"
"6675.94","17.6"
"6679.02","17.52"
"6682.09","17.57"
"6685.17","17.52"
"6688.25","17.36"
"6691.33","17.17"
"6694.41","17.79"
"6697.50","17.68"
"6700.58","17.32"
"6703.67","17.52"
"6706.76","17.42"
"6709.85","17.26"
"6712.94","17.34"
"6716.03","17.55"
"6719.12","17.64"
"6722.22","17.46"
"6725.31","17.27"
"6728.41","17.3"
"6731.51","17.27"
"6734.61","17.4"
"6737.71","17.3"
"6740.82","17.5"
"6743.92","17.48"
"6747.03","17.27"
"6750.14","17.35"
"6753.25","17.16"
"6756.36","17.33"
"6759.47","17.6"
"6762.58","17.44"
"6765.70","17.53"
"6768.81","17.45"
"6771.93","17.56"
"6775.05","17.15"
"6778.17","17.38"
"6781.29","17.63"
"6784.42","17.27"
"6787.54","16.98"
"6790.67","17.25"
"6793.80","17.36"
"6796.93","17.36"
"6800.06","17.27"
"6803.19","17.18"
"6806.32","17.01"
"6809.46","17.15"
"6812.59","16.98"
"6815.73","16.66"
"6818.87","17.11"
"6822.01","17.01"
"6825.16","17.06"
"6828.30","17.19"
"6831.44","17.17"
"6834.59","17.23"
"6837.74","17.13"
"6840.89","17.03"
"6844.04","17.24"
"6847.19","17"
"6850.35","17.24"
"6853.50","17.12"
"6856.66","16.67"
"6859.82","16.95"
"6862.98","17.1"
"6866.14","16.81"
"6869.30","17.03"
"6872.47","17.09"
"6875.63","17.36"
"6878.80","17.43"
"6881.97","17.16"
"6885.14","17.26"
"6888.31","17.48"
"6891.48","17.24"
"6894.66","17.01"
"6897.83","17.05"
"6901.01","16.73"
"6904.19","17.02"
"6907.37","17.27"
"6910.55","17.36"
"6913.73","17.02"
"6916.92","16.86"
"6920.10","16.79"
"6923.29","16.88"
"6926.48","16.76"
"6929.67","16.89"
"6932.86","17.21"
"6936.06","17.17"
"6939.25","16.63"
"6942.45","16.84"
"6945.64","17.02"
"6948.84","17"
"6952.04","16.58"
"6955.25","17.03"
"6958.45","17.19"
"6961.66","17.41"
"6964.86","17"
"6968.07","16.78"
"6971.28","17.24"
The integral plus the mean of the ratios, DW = 16.4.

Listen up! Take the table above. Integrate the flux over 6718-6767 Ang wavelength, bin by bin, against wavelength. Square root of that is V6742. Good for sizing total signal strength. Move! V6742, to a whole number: 29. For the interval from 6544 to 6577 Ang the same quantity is 24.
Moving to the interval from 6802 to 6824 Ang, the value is 19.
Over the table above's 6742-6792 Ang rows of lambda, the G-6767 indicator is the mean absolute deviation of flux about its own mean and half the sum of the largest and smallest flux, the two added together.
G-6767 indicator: 17.45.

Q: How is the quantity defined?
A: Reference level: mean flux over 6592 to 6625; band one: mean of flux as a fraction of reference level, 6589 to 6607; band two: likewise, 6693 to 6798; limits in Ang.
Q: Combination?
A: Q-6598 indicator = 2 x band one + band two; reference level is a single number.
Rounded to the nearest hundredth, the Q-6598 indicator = 2.98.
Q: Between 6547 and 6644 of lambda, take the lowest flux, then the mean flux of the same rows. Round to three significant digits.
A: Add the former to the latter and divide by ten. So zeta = 3.08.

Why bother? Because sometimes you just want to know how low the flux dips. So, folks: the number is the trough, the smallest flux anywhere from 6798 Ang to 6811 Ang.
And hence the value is 17.01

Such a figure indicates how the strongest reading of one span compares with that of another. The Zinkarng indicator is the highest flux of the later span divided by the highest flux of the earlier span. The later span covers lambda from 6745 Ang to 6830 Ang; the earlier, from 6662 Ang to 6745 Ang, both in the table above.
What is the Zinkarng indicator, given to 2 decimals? 0.99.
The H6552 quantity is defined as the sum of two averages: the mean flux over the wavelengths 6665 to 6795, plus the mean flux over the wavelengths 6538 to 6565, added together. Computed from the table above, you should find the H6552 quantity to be 35.0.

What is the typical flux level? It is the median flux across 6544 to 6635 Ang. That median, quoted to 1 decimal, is 17.7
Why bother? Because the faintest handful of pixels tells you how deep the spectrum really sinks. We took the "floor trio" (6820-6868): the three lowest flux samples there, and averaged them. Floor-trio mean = 16.8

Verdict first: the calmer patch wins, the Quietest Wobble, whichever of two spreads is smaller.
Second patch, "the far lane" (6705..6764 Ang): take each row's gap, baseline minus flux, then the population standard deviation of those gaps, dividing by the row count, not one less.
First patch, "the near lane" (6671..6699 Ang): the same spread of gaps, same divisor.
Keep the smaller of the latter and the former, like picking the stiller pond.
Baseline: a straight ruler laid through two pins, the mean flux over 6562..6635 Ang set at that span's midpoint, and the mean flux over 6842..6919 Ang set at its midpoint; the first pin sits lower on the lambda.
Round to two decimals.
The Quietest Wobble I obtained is 0.13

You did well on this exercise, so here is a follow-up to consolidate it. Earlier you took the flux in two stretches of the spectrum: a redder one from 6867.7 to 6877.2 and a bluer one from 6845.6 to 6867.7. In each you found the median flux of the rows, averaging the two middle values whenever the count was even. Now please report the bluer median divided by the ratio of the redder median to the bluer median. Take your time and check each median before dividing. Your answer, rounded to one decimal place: 16.9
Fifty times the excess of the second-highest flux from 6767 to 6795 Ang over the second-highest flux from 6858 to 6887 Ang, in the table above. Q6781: 10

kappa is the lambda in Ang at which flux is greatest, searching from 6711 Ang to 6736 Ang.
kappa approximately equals 6719.12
